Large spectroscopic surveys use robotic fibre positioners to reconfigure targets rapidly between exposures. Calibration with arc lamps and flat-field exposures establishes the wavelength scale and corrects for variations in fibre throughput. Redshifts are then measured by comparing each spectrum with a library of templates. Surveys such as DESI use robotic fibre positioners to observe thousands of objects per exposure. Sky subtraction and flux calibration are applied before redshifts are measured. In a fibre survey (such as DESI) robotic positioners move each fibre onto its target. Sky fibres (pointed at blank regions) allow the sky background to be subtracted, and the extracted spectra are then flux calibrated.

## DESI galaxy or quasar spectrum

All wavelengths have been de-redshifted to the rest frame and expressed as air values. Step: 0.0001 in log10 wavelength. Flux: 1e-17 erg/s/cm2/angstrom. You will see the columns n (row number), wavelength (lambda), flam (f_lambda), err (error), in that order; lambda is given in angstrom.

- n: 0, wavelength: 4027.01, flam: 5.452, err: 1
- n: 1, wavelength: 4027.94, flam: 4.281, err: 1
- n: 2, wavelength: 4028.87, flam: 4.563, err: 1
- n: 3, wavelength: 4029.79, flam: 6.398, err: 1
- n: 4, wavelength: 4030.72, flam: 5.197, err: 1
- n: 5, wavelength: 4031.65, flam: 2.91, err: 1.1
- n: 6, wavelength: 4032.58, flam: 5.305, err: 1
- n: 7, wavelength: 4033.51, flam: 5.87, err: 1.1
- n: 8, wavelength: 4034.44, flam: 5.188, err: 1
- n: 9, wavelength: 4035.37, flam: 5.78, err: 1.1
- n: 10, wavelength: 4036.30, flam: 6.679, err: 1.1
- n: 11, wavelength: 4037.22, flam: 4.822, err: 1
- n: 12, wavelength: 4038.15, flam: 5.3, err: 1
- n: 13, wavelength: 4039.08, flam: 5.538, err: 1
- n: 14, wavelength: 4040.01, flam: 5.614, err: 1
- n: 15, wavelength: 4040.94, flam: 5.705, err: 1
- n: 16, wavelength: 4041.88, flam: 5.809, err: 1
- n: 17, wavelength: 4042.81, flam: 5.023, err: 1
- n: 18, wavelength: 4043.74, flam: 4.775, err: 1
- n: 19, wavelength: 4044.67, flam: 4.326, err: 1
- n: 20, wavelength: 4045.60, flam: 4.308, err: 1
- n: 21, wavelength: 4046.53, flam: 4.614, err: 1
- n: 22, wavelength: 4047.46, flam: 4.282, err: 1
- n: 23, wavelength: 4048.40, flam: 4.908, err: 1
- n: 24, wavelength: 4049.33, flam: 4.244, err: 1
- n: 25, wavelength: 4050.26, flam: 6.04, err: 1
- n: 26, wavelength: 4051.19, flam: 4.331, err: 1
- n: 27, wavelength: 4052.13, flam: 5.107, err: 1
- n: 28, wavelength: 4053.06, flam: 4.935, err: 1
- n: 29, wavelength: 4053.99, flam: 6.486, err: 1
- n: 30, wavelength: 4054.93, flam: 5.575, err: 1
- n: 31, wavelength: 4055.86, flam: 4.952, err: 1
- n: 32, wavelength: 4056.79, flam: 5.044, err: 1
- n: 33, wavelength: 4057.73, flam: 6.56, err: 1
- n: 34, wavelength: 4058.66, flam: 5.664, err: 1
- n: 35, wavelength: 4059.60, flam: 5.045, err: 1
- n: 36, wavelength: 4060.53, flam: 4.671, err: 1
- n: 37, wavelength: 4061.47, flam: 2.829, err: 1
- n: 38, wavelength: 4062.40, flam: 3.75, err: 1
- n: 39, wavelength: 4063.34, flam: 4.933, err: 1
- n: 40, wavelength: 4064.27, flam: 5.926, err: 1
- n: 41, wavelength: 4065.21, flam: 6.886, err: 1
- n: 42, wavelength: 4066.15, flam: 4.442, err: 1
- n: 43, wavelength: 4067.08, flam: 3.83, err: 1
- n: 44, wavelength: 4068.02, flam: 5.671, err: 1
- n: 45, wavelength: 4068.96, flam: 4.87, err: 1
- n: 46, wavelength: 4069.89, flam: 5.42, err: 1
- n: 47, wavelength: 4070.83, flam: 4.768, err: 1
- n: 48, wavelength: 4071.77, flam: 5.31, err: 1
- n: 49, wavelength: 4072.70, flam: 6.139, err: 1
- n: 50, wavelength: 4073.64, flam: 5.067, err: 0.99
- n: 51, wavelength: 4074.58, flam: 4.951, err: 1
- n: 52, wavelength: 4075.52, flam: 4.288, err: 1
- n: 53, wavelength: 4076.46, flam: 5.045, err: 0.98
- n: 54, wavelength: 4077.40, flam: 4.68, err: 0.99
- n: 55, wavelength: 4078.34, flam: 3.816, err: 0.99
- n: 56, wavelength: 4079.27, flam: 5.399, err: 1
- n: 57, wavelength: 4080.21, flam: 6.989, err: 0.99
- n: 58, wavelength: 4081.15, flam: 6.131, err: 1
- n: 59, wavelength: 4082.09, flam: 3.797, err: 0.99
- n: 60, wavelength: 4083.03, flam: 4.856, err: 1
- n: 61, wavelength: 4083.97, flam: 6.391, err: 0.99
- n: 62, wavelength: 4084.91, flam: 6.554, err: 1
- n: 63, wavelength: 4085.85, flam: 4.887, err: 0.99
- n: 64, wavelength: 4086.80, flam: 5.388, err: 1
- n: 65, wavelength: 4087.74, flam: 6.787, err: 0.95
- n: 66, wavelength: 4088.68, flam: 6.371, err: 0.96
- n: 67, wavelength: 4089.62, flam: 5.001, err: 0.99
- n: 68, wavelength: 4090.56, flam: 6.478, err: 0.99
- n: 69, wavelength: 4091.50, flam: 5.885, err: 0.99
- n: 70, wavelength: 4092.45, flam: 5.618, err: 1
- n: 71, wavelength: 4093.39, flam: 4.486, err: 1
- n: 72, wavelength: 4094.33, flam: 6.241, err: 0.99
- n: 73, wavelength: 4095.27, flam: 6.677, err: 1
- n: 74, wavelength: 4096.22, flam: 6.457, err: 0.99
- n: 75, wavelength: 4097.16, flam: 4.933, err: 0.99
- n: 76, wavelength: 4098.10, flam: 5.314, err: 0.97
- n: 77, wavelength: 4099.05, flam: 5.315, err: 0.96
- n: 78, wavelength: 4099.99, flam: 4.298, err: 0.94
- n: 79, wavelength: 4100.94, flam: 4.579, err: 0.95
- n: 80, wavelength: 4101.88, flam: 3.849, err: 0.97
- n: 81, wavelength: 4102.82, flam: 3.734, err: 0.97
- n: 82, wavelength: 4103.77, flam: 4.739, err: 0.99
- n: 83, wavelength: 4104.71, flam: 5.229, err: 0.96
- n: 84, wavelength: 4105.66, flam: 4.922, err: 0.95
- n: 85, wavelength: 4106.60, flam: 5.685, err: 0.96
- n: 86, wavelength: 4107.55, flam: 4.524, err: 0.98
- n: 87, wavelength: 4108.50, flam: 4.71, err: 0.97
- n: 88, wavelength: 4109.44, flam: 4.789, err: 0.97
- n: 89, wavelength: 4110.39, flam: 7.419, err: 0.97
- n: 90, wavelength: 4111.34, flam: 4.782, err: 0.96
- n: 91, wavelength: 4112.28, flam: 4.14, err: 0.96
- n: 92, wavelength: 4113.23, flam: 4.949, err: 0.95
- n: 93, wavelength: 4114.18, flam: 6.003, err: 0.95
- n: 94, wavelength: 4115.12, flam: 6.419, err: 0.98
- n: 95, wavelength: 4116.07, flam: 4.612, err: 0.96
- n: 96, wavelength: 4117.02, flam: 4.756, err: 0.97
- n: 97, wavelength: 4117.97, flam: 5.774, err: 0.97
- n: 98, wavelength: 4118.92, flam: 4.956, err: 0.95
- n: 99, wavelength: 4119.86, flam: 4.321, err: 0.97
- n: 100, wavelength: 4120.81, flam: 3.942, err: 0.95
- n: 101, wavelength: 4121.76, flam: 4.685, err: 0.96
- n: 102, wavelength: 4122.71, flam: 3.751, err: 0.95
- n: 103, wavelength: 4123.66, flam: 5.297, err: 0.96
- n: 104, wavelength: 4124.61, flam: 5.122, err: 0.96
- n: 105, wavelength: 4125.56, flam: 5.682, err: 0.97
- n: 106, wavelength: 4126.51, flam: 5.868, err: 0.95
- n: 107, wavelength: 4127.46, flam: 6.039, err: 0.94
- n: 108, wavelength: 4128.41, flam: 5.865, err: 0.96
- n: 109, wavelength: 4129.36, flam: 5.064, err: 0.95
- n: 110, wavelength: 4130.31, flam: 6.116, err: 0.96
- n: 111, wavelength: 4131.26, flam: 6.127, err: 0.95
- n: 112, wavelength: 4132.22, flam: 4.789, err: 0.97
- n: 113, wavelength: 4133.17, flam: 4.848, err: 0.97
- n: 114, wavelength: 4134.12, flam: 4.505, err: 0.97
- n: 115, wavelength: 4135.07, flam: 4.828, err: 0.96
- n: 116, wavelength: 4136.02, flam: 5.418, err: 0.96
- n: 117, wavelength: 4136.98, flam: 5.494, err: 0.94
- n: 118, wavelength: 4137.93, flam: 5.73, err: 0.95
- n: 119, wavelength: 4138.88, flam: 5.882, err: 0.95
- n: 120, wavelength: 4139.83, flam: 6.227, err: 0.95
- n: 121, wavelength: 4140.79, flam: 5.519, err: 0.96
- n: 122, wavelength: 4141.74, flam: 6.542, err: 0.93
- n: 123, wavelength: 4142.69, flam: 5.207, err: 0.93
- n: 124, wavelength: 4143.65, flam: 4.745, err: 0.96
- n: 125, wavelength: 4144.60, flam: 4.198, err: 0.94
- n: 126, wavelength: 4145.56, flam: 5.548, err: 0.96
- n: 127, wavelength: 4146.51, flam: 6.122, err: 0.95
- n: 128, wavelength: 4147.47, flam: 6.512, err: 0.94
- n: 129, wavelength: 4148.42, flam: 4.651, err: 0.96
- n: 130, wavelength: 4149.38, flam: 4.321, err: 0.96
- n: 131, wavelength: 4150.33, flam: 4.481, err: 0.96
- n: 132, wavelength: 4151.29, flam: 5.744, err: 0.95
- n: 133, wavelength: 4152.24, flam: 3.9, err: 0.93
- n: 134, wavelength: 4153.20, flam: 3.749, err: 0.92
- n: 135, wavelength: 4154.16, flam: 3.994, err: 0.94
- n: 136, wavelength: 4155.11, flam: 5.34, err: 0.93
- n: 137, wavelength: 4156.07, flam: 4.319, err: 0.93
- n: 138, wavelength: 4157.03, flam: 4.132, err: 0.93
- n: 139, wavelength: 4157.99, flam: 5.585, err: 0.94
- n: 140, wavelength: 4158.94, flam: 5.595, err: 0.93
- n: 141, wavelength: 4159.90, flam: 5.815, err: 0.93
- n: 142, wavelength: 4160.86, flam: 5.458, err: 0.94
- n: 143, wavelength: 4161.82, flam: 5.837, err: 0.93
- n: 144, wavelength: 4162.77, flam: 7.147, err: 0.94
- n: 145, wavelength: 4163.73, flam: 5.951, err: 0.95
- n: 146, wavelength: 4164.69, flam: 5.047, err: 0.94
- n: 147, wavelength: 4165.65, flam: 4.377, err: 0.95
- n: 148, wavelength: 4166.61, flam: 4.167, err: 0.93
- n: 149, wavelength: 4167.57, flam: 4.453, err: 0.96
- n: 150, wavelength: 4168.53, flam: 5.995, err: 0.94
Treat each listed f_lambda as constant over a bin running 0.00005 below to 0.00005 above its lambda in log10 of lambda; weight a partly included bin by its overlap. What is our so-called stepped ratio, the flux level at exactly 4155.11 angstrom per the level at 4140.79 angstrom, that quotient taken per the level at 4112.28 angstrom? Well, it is 0.23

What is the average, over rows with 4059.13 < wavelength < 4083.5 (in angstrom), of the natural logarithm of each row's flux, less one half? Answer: 1.087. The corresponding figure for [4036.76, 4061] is 1.130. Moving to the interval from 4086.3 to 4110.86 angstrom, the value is 1.164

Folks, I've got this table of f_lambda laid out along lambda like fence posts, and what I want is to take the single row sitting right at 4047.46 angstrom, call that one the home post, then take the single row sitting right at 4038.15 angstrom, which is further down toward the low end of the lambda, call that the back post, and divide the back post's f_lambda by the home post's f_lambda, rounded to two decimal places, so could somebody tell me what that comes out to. 1.24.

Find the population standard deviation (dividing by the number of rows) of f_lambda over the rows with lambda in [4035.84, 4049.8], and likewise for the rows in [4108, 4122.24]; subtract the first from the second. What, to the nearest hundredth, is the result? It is 0.22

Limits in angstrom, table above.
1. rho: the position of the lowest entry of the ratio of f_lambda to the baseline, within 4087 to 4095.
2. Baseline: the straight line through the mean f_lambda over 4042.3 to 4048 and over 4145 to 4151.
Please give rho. 4093.39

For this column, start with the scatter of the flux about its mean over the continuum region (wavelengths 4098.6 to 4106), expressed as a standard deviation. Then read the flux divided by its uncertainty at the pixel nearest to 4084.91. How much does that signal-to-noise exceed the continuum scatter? 6.0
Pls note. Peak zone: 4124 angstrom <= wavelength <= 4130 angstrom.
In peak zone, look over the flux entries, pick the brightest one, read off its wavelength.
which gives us 4127.46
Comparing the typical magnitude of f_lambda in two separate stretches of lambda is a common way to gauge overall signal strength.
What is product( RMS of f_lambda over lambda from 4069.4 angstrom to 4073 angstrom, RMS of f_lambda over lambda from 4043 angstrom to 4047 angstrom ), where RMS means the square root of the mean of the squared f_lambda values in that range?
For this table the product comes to 24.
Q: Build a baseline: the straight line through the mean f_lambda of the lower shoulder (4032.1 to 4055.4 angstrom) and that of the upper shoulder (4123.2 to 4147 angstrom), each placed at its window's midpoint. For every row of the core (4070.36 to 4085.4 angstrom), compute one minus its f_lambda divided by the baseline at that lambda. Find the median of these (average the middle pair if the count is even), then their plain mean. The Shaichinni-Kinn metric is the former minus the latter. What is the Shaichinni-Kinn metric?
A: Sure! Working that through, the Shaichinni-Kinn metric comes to 0.037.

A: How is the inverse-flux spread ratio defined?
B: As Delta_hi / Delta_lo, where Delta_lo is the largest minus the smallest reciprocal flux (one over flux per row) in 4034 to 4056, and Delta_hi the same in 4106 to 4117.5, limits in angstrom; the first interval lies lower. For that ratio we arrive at 1.24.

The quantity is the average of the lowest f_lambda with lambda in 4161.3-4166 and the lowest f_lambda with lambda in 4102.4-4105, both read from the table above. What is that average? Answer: 4.1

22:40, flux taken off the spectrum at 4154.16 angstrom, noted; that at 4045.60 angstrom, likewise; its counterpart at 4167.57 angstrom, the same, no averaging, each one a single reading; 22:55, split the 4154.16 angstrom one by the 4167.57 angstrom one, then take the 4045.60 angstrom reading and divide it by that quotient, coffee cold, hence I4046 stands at 4.8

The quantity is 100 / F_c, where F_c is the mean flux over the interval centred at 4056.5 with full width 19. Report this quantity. 19.6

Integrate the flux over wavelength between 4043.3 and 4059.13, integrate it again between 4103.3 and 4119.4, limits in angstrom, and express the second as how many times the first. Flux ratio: 1.04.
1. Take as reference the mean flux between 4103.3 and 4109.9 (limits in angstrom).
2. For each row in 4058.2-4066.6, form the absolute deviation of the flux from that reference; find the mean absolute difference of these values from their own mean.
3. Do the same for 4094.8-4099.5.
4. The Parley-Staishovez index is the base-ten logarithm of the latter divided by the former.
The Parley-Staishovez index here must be 0.03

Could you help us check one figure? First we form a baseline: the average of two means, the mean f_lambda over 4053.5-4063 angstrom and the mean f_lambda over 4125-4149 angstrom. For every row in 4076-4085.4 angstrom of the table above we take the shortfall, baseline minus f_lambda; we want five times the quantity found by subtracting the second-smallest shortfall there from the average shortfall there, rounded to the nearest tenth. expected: 5.9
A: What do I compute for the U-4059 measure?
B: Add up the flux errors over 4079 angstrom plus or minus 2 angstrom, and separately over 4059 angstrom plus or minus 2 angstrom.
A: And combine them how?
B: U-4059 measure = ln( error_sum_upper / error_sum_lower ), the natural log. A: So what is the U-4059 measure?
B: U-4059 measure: -0.008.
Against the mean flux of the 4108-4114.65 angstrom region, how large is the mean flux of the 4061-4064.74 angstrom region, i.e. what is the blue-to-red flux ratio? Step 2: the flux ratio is 0.83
